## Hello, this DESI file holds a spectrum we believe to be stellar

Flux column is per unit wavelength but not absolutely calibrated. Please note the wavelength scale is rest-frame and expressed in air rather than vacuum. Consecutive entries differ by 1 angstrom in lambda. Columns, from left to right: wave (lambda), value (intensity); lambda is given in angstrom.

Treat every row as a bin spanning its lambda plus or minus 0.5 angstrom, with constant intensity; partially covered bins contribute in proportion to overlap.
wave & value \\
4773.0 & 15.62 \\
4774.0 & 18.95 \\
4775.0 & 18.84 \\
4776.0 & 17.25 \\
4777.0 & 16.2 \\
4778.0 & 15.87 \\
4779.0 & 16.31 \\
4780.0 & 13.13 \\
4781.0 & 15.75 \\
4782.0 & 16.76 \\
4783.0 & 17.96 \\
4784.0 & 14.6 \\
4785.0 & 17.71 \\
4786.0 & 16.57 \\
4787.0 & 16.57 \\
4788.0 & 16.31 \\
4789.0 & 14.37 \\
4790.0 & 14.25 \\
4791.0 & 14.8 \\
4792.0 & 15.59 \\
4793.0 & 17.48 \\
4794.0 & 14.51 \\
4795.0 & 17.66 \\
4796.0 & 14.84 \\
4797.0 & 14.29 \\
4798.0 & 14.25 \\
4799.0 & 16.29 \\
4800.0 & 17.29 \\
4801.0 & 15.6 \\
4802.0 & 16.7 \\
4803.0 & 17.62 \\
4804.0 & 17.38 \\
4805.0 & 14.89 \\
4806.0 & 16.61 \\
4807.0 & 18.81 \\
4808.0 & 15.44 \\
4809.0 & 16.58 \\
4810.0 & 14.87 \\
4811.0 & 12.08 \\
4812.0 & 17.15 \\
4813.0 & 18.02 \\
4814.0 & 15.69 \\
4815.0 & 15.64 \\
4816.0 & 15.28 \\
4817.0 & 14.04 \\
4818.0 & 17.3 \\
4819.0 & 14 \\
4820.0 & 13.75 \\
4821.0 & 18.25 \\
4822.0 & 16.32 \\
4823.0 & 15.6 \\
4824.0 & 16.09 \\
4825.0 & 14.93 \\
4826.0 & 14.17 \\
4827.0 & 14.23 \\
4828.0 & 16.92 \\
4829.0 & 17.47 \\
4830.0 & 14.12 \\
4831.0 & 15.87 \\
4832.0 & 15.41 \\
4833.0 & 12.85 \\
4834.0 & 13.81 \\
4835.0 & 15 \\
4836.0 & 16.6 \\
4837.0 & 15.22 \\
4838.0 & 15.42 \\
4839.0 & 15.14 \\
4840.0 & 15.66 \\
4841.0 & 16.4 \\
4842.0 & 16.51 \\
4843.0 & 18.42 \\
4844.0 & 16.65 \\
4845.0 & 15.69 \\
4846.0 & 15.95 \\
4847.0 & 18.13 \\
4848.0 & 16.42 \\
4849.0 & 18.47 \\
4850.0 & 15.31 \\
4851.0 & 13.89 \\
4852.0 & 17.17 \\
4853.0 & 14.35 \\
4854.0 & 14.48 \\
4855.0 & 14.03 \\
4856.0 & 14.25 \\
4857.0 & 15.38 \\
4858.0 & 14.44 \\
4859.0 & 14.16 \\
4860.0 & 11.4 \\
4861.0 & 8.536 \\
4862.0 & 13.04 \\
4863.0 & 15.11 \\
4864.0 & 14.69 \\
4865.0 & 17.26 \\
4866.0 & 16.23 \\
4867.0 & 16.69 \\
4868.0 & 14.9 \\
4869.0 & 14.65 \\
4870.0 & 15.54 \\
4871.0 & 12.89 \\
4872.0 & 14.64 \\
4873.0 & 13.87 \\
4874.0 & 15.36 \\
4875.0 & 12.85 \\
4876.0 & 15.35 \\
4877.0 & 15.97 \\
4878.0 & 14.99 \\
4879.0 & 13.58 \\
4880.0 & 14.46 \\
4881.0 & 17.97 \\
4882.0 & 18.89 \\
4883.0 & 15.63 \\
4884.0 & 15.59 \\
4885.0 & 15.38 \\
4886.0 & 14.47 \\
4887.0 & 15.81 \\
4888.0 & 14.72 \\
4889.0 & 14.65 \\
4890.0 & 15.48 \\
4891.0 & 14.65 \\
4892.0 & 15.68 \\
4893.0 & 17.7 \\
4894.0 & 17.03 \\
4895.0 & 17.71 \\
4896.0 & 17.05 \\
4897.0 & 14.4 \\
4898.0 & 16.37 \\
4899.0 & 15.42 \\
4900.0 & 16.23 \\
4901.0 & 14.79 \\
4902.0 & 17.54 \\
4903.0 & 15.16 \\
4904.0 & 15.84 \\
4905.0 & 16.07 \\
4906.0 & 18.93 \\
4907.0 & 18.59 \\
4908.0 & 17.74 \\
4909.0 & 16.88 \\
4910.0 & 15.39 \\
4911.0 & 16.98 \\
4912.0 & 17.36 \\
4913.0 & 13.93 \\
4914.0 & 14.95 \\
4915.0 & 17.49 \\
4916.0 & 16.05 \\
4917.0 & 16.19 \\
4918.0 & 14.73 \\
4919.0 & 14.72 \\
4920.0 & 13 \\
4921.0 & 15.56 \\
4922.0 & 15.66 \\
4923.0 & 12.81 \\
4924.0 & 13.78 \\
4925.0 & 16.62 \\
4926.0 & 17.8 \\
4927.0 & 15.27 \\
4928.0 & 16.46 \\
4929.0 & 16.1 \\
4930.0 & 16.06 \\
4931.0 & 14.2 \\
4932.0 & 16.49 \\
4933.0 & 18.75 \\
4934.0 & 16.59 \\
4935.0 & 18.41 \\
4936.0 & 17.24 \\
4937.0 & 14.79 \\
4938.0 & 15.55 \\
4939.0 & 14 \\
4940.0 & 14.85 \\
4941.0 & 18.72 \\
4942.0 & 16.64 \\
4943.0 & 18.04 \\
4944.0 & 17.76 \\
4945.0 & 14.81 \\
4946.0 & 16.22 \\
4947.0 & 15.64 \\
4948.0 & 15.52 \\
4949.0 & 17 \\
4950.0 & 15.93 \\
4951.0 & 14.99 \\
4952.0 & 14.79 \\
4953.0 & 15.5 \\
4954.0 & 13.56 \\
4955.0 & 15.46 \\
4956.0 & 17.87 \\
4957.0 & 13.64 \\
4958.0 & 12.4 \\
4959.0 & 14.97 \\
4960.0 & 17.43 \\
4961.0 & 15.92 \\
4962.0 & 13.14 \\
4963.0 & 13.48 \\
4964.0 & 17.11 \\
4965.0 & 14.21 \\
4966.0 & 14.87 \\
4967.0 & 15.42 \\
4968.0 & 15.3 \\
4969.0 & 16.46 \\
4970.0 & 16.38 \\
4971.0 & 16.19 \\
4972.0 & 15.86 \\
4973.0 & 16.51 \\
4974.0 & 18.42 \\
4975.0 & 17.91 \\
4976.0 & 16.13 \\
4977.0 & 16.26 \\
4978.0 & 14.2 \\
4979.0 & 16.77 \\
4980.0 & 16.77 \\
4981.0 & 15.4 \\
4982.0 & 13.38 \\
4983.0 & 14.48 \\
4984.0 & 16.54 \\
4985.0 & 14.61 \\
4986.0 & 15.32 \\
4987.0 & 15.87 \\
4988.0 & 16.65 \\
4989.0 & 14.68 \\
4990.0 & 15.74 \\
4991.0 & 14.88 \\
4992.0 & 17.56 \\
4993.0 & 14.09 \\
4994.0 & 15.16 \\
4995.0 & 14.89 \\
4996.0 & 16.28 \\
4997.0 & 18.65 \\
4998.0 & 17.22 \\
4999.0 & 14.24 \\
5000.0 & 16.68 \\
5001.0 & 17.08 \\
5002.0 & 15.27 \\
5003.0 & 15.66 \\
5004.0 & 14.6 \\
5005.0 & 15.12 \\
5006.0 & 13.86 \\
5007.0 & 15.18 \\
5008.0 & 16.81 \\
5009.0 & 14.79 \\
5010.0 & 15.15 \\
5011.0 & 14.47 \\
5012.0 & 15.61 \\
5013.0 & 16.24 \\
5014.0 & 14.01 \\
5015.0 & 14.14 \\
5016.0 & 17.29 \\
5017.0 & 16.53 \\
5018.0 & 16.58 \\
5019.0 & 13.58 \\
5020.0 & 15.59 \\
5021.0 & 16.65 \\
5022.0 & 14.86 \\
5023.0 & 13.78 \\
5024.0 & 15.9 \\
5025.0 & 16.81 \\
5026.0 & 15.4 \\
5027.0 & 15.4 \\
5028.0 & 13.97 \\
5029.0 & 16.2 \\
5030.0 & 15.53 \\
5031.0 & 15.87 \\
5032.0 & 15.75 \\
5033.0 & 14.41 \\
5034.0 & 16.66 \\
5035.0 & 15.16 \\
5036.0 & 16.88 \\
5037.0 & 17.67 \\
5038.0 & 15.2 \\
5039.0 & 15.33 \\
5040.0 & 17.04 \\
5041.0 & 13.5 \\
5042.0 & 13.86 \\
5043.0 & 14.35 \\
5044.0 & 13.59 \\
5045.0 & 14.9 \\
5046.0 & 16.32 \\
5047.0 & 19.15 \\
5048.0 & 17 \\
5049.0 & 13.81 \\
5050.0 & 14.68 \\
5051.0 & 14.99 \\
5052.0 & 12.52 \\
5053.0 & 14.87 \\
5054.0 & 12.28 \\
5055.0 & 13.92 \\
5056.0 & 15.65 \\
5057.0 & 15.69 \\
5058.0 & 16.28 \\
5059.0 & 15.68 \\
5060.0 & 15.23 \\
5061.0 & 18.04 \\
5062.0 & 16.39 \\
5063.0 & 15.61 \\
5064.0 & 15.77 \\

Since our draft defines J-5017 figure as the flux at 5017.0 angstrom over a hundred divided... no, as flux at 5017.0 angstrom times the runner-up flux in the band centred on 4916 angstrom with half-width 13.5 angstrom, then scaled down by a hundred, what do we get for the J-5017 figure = 3.07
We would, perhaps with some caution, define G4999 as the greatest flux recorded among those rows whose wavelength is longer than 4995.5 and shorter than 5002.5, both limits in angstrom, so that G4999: 18.65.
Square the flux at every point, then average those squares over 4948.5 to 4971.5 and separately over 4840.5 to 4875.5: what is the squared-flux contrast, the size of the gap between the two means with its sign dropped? 5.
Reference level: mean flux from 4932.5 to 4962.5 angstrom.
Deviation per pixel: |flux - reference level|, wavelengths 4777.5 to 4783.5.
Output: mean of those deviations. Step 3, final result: 1.05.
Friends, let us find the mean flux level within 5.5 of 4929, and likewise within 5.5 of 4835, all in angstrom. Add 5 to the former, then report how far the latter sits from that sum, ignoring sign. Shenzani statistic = 6.2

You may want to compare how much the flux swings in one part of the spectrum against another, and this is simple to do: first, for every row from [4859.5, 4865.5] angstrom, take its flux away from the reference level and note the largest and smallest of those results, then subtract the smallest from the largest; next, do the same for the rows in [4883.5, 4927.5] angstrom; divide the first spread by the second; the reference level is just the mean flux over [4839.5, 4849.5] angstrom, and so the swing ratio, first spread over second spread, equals 1.4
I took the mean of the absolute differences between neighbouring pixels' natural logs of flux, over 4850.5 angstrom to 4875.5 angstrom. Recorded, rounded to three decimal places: 0.117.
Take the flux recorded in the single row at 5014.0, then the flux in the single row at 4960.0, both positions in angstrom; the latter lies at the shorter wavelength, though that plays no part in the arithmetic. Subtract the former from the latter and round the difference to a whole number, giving 3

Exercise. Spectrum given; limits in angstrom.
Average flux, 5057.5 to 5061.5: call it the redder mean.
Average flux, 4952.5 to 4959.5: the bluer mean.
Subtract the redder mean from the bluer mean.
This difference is -1.5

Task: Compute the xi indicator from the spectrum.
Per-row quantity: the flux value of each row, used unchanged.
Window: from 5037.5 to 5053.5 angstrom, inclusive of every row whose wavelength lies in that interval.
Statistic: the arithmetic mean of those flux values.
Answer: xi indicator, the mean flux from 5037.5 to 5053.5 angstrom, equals 15.1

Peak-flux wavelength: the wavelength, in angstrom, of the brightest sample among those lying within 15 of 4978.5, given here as 4974.0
